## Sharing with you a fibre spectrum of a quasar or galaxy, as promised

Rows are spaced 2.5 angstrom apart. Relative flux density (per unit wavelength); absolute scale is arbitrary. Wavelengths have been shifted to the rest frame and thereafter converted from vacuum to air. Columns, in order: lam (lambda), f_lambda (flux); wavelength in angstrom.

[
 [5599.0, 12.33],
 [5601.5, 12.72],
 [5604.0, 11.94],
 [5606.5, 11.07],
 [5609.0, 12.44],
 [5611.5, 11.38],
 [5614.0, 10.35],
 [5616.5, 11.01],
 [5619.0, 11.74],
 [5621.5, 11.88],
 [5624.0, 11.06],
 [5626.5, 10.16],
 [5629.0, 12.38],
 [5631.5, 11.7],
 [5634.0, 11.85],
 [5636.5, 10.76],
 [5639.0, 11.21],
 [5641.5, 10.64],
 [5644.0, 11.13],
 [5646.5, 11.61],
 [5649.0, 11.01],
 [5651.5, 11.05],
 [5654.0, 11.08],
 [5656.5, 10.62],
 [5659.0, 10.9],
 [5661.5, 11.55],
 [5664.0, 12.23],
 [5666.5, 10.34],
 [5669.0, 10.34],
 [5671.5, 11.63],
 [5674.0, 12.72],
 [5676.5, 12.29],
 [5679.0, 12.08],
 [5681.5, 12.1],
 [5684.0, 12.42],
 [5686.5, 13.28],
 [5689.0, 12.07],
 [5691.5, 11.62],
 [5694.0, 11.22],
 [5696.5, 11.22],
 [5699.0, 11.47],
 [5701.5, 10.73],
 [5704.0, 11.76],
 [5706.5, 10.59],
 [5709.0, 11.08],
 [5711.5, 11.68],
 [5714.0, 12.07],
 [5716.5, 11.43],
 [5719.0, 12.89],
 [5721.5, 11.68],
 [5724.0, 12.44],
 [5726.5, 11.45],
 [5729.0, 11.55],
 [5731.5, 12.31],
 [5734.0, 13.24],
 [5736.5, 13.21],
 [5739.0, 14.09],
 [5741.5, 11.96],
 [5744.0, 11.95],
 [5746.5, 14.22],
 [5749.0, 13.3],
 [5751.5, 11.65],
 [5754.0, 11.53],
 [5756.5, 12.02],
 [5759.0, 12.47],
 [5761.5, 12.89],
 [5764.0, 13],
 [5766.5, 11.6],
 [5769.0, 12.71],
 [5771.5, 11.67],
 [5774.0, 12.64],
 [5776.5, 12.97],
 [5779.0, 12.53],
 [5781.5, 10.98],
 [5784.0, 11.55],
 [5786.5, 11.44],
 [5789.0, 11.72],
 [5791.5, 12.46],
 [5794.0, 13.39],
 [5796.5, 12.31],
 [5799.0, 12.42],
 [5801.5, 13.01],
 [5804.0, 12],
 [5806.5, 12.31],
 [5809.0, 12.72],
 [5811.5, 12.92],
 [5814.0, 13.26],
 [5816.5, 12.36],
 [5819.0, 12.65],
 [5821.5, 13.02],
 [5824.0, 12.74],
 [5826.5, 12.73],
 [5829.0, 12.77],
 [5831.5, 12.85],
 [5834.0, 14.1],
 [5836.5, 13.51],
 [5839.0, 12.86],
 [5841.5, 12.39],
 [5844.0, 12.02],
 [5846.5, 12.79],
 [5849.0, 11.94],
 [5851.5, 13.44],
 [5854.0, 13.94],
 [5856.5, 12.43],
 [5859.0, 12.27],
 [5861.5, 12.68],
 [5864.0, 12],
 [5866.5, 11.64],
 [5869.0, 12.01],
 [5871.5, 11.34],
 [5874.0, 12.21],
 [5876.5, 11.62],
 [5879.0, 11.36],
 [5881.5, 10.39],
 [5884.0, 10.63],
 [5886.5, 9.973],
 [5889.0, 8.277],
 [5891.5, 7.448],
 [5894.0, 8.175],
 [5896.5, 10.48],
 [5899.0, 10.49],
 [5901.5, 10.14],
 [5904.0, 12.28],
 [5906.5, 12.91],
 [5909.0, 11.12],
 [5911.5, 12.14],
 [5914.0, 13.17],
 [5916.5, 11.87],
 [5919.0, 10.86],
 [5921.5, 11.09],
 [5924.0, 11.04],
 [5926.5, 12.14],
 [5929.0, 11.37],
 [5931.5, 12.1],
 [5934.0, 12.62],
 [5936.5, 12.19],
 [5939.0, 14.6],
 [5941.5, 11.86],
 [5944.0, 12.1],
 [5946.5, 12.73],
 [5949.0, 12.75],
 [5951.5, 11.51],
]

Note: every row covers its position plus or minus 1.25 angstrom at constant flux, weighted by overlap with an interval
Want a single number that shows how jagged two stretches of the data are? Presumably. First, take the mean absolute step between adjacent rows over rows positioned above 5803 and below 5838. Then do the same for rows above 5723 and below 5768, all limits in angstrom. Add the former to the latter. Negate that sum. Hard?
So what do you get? -1.19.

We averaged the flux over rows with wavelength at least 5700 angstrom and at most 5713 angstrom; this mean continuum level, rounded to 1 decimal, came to 11.2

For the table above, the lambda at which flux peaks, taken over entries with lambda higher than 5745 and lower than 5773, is 5746.5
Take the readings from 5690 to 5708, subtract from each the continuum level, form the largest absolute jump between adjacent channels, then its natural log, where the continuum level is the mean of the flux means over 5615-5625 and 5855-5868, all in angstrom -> 0.16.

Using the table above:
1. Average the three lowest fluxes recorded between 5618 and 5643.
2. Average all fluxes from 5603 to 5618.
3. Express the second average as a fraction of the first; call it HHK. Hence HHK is 1.08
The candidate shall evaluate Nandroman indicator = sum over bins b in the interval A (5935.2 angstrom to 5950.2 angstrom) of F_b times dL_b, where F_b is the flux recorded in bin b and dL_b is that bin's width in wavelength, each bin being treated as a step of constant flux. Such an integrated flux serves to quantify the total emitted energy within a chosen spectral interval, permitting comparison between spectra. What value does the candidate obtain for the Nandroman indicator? 191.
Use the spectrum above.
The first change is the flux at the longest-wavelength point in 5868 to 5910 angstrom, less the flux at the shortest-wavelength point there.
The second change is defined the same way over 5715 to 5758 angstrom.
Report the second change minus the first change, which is 1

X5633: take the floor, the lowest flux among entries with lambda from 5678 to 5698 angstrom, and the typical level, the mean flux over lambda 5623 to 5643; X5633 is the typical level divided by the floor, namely 1.00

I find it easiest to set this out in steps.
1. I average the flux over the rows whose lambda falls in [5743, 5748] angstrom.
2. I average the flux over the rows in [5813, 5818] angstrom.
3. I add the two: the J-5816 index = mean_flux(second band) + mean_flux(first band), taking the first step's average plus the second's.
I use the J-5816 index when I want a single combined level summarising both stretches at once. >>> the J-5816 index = 25.9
